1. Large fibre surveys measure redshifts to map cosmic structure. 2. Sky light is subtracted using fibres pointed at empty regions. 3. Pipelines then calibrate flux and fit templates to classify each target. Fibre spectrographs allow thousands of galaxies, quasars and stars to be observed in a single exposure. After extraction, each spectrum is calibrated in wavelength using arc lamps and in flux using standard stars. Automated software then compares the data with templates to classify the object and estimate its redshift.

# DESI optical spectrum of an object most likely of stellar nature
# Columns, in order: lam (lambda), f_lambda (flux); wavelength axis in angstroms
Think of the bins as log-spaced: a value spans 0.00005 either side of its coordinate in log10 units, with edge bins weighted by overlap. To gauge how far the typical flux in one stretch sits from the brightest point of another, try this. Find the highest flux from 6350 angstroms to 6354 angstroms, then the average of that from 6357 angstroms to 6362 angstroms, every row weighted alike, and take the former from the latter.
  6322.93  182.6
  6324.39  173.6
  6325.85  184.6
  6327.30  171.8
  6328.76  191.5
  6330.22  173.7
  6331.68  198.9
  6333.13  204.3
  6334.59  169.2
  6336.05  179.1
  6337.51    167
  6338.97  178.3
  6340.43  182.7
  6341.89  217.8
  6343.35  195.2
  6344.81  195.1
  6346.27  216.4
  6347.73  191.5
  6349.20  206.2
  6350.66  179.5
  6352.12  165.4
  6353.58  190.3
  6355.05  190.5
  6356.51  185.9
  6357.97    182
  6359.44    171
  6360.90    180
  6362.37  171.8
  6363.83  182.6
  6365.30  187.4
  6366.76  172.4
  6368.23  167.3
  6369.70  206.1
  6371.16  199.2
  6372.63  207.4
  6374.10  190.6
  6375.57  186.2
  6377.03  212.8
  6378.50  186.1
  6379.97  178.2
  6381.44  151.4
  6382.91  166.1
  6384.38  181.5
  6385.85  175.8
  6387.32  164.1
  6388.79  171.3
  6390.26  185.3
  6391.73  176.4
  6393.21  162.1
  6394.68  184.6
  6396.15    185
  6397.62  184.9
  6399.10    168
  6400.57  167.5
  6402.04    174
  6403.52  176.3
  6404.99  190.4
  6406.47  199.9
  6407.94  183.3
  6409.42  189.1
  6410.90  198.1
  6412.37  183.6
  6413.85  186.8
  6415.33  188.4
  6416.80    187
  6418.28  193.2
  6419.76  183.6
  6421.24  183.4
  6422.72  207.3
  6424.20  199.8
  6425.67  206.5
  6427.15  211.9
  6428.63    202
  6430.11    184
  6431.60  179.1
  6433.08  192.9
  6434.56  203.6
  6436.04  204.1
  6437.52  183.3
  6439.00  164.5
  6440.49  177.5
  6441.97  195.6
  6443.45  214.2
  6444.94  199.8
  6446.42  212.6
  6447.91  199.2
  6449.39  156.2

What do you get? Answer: -13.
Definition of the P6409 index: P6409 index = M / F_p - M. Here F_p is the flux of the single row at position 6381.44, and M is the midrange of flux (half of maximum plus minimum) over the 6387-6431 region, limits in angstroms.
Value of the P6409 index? -186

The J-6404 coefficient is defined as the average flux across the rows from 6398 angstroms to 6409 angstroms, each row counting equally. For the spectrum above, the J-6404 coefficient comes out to 180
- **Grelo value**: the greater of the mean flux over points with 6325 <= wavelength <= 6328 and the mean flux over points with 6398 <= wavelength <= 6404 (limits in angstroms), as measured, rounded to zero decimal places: 178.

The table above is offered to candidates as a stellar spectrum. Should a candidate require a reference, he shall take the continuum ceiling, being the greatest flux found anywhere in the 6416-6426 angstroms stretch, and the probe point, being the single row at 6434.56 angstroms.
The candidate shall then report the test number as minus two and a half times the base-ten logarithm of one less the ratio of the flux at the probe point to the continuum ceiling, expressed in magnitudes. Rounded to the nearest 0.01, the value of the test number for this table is 4.37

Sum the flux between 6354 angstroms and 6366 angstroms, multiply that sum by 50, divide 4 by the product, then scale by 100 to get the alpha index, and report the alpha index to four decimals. 0.0055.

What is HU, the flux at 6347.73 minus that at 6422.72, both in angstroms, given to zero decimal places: -16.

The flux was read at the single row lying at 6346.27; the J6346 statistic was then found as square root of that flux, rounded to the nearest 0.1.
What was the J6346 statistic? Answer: 14.7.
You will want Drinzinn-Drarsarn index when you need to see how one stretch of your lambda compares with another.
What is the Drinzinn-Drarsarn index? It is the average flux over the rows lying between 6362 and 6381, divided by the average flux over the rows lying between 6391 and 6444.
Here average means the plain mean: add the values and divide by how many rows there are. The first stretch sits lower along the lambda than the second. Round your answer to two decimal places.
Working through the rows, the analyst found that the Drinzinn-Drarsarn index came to 1.00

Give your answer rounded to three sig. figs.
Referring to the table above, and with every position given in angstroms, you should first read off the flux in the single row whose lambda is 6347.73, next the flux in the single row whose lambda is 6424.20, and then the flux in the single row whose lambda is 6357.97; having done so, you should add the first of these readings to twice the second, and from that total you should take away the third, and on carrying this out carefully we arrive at 409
